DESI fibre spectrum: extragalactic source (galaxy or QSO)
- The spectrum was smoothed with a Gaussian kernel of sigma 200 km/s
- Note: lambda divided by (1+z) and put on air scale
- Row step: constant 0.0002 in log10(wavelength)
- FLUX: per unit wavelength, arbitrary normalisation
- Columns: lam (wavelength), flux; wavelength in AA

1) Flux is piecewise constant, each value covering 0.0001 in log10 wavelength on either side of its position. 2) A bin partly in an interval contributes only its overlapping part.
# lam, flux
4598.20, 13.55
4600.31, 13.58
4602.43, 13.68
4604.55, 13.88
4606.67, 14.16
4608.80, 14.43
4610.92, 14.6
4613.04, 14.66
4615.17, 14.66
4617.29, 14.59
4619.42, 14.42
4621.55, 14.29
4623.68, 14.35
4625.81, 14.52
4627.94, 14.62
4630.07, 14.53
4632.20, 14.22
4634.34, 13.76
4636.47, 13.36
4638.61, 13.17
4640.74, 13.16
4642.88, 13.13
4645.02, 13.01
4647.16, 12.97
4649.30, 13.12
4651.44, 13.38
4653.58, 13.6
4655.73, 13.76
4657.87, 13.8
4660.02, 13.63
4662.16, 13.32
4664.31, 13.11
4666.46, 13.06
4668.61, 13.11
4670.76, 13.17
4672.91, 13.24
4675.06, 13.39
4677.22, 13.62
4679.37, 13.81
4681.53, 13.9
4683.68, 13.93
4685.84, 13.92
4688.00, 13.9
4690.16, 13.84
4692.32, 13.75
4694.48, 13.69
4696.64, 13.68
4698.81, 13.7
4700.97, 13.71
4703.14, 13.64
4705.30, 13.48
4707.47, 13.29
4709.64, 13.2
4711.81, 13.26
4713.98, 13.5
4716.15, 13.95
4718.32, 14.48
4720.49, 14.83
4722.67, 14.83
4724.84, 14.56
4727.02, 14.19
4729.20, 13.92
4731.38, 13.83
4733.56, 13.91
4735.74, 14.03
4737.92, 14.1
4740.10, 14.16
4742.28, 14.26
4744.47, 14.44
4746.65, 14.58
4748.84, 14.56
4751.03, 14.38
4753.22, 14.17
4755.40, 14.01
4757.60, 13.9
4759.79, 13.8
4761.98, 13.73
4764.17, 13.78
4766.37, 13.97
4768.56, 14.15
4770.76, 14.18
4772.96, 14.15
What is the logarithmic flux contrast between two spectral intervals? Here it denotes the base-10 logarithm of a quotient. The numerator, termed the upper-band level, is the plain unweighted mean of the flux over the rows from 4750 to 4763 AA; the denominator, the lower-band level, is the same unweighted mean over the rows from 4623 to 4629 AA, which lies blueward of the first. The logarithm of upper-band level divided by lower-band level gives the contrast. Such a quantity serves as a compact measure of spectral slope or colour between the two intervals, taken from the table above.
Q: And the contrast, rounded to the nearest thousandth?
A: -0.015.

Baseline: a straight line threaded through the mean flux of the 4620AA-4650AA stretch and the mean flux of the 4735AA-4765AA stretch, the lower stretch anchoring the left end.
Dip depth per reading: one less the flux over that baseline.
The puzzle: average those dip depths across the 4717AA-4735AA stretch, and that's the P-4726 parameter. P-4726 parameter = -0.02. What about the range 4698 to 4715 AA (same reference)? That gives 0.04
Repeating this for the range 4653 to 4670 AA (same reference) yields 0.03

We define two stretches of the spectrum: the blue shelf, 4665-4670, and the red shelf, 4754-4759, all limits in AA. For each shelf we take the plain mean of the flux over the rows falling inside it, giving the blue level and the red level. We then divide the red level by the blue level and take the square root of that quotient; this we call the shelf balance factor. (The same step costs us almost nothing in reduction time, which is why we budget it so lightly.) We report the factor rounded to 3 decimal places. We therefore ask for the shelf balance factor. 1.033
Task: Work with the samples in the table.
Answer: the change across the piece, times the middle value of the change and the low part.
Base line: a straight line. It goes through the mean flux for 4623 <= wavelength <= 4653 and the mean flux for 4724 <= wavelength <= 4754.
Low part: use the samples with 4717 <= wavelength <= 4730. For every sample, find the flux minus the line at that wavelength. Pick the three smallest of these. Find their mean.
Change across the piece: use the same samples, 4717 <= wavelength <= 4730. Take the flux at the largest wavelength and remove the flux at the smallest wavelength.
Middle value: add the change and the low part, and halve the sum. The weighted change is 0.14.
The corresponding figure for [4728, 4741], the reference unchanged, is -0.01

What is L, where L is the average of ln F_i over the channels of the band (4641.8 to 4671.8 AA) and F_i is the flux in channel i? 2.59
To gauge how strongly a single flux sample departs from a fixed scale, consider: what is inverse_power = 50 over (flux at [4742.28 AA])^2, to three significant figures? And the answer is 0.246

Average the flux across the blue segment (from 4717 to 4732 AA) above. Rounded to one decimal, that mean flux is 14.4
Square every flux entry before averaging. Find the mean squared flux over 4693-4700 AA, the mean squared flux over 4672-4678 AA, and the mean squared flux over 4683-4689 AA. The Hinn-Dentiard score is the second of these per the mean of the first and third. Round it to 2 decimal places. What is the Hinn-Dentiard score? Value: 0.94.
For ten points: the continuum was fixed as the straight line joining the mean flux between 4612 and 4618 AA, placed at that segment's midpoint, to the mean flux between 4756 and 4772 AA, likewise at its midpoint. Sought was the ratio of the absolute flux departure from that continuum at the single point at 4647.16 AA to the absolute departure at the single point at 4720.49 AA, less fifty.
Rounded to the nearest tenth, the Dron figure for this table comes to -47.8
